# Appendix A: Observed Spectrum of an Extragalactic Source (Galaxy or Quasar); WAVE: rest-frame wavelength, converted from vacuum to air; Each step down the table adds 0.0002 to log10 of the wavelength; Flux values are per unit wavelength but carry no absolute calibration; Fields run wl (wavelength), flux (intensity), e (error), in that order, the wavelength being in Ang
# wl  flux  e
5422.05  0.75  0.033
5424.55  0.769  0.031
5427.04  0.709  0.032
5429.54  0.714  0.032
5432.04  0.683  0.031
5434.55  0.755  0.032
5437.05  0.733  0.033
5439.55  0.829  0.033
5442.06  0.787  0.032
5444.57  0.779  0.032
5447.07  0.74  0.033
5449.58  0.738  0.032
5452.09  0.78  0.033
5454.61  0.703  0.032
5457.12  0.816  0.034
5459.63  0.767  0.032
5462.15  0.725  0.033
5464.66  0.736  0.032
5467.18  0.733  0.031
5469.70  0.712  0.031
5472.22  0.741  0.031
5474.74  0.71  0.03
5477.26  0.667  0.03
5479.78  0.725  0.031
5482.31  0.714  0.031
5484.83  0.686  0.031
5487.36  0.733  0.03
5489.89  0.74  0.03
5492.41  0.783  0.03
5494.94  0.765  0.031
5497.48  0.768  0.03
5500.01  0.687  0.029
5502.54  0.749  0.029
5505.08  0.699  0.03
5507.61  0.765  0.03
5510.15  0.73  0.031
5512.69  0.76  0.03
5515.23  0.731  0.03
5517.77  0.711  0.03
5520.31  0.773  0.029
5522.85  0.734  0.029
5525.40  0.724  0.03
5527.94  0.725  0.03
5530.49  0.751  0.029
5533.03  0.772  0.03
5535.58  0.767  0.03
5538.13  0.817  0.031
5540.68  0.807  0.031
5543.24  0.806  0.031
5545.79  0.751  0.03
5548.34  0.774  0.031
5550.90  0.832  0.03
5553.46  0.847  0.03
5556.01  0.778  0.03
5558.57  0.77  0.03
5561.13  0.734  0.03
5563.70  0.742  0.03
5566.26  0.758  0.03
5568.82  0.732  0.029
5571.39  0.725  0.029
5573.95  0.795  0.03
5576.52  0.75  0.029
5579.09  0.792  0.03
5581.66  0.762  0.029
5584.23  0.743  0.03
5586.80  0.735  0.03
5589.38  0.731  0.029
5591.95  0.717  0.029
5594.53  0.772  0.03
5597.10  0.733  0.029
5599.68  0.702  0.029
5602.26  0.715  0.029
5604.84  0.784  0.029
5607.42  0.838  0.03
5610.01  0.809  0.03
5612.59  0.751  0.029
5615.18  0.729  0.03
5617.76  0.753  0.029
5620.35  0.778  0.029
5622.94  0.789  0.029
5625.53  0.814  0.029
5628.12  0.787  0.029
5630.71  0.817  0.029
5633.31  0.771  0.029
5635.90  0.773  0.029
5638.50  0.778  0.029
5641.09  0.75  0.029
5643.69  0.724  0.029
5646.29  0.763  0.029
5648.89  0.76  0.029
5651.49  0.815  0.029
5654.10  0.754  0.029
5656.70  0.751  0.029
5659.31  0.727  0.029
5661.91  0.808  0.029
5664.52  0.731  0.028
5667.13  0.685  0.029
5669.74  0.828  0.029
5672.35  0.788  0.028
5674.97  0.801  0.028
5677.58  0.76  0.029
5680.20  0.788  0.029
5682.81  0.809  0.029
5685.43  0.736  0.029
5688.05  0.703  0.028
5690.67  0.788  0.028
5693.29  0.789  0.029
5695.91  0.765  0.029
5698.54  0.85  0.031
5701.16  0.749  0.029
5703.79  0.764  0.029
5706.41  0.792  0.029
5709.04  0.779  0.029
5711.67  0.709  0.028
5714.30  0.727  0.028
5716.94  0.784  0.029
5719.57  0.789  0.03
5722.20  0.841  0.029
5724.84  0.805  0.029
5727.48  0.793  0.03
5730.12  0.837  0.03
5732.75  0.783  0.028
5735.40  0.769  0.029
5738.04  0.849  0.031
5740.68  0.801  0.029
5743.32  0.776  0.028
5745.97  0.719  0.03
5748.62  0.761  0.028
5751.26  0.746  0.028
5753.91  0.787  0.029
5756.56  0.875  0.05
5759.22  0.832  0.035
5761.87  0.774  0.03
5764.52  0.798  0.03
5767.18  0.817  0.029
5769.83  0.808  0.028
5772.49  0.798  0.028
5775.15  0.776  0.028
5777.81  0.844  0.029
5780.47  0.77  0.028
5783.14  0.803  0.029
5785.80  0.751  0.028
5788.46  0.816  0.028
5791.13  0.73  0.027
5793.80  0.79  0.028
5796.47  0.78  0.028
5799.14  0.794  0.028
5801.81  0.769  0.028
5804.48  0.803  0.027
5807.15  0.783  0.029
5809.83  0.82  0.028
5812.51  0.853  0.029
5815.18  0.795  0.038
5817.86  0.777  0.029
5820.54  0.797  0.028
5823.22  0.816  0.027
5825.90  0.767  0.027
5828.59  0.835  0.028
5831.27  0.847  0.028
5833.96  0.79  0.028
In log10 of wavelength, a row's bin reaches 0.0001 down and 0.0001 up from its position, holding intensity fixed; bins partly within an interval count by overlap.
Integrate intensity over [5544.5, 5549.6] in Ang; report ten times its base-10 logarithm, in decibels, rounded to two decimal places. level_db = 5.91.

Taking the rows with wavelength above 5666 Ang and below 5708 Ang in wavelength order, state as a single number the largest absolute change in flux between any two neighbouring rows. 0.14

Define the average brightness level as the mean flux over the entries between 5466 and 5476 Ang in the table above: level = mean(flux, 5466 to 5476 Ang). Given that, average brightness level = 0.724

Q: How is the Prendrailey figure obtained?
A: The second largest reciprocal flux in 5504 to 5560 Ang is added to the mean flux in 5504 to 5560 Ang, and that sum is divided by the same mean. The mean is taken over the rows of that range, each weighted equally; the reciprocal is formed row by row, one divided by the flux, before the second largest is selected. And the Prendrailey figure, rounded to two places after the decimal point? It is 2.84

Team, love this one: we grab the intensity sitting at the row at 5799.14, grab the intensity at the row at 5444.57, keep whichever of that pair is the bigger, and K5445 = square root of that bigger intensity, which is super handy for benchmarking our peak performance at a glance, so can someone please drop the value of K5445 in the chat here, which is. 0.891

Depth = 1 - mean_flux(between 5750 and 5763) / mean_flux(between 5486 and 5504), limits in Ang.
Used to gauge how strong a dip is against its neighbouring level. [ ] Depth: -0.08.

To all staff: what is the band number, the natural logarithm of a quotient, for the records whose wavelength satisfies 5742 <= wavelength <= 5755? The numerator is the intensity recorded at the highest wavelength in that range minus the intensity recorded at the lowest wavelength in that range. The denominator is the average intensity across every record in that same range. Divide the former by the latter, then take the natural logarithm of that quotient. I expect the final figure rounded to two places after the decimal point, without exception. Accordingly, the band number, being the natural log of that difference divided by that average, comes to -4.23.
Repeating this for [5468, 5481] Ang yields -4.00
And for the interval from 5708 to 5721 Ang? -4.33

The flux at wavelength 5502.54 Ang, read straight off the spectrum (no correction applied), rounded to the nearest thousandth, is 0.749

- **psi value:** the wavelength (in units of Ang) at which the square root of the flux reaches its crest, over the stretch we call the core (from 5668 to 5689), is 5669.74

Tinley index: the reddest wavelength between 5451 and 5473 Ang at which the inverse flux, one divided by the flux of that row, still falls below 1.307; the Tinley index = 5459.63 Ang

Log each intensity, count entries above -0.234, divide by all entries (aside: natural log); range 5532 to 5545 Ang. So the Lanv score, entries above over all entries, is 0.60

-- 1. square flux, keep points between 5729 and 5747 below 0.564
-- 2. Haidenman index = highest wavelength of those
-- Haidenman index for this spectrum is 5745.97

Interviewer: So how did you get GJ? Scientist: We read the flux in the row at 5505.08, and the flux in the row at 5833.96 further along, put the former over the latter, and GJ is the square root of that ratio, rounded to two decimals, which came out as 0.94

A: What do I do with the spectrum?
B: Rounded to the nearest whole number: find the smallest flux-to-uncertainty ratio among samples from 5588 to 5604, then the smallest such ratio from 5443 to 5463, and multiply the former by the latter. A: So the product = 532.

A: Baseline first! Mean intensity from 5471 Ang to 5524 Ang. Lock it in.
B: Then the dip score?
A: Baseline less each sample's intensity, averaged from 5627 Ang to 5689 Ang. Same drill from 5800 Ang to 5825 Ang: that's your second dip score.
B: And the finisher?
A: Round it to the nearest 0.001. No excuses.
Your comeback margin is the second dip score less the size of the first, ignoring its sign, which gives -0.104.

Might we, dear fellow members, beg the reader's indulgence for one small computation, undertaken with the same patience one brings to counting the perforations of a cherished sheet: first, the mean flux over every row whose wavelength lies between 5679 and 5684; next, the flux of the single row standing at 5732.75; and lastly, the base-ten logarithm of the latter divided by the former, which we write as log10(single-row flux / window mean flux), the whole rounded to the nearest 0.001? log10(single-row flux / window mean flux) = -0.009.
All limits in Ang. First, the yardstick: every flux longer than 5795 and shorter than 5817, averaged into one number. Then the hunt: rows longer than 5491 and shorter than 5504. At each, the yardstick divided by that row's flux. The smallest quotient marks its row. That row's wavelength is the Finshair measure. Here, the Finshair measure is 5492.41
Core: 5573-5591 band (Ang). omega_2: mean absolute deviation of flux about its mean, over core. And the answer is 0.0212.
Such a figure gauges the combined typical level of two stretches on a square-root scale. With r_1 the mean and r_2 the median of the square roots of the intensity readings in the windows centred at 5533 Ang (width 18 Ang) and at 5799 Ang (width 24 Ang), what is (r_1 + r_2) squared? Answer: 3.11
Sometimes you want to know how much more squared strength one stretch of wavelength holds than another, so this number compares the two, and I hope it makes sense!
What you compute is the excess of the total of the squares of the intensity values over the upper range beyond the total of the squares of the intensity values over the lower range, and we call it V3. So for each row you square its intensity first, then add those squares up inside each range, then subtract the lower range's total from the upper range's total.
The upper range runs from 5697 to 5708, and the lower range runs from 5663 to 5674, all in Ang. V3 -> 0.2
